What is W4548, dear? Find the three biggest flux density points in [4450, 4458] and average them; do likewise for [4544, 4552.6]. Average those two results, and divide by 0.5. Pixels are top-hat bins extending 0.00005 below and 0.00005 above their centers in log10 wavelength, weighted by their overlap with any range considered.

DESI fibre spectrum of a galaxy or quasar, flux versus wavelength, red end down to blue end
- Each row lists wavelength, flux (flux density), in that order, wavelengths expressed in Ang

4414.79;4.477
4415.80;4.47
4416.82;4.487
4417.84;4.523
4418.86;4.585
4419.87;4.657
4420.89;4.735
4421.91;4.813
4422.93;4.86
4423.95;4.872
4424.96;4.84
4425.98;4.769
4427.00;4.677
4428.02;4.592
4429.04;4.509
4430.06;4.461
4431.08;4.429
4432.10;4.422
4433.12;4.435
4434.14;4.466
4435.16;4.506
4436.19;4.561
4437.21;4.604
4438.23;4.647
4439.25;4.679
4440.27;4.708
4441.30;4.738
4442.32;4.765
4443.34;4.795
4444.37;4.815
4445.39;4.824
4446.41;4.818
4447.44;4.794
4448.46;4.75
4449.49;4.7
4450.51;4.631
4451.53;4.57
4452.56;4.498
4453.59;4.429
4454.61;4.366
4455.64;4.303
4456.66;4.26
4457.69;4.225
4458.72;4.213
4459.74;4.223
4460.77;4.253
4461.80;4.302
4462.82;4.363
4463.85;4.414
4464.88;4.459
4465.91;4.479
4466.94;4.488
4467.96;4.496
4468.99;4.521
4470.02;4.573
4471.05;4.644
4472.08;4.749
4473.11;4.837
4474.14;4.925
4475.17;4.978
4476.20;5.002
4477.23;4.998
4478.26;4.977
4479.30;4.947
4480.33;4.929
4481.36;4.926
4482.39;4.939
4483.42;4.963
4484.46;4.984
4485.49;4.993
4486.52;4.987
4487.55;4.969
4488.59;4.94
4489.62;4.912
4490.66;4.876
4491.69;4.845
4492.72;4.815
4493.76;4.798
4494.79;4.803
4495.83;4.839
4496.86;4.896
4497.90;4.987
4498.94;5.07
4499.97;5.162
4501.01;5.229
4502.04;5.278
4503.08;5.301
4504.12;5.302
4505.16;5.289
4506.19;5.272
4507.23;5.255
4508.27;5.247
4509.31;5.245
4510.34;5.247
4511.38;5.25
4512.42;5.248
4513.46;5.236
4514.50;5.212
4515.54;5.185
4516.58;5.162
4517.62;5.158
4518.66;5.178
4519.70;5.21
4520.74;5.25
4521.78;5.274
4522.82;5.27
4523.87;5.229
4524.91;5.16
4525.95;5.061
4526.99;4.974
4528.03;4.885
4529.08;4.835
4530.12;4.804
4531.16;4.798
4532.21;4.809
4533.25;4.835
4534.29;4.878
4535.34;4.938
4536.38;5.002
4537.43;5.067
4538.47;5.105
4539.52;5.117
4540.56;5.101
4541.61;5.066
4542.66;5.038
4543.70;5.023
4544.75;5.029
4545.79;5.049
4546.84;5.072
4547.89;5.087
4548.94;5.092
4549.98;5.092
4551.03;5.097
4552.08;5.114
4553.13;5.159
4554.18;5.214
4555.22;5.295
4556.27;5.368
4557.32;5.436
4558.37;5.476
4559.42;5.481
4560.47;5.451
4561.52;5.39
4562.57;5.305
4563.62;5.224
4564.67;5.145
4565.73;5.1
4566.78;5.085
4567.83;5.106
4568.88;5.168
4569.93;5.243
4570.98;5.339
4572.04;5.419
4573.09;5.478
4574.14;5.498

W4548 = 9.67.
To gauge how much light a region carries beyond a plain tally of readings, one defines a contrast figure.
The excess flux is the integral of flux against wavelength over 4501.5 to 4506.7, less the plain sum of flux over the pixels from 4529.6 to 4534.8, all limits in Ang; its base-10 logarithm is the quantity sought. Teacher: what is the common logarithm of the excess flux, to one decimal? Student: 0.5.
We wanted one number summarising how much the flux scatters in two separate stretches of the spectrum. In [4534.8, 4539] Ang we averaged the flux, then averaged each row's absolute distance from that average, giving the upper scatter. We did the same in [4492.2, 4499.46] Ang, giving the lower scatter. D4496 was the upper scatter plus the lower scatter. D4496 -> 0.142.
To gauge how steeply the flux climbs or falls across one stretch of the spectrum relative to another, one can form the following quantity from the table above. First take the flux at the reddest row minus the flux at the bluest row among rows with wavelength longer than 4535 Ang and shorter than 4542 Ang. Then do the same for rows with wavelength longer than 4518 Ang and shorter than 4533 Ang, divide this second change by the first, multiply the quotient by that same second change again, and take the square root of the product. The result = 1.03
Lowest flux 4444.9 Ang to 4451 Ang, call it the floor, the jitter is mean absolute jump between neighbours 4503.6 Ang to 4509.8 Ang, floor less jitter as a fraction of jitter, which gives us 405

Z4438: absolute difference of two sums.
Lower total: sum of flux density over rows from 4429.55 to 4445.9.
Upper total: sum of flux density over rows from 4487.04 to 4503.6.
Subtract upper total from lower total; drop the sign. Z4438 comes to 5.9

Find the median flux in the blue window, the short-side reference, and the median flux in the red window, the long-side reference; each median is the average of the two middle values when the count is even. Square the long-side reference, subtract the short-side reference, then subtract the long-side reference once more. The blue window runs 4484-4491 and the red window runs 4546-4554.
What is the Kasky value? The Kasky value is 15.9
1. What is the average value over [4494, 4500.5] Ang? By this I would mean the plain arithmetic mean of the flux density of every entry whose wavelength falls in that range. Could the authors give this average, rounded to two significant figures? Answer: 5.0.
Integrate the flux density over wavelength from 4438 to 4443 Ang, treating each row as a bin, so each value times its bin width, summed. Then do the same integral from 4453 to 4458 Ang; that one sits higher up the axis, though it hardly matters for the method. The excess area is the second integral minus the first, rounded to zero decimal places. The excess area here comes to -2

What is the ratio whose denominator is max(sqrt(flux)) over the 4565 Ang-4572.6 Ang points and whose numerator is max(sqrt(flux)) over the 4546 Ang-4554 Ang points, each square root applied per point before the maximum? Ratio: 0.976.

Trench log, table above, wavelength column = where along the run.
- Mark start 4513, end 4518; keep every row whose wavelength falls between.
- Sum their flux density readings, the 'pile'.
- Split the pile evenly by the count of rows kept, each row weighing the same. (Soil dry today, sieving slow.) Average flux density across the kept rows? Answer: 5.19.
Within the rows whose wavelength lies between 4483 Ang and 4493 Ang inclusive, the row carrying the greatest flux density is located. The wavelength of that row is 4485.49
